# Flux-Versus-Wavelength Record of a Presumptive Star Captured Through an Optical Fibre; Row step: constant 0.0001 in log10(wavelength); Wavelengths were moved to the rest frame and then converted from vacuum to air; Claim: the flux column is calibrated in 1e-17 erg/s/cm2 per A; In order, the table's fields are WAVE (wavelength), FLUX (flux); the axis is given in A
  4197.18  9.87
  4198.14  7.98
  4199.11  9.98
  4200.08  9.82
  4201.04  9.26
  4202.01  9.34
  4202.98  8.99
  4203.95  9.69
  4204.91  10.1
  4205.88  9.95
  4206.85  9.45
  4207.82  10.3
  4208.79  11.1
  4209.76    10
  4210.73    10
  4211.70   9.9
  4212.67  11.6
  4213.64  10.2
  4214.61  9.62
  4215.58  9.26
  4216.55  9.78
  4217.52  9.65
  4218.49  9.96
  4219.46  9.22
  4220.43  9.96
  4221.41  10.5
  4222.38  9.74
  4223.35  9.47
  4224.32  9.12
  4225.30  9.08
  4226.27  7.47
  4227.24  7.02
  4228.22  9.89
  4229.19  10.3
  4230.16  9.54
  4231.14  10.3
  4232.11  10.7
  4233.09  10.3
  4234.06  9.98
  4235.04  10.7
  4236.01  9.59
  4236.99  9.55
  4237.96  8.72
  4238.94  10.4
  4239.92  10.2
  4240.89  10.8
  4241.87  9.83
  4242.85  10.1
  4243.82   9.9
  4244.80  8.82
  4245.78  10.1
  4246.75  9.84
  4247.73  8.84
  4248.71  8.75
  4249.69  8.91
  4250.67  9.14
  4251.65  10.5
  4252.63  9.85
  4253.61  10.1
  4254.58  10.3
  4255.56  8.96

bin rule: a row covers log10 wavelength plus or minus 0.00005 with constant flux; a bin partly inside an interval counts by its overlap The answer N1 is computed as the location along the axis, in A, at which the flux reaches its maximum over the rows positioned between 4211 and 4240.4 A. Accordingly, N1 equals 4212.67 A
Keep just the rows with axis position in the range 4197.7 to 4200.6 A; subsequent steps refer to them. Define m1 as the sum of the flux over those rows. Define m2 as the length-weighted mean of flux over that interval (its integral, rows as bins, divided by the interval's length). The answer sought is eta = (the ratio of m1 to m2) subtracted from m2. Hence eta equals 6.3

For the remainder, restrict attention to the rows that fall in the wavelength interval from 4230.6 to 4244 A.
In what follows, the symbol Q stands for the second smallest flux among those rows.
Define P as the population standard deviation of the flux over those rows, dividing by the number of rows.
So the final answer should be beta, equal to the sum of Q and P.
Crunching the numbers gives 10.1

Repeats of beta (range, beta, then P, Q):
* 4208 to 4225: 9.8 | 0.62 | 9.22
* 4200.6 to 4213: 10.0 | 0.69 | 9.26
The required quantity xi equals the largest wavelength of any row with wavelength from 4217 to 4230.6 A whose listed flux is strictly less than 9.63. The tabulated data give 4230.16 A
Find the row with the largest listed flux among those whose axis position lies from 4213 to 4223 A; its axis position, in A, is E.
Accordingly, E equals 4221.41 A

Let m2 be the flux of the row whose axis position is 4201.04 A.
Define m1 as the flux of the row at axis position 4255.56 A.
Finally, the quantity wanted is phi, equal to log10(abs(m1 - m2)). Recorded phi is -0.52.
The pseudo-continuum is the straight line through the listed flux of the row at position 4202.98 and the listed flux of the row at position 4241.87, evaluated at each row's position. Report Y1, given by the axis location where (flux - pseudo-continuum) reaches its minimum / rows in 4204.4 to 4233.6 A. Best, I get 4227.24 A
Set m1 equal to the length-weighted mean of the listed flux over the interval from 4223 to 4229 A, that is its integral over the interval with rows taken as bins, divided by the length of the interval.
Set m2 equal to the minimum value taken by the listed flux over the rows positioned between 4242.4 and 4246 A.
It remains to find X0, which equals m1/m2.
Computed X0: 0.99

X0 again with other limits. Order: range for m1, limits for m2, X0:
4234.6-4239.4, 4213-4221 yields 1.06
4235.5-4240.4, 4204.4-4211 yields 1.03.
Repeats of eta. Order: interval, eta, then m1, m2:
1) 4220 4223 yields 7.0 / 30.2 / 10.0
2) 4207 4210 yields 7.4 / 31.4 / 10.4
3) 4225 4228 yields 5.0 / 23.6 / 8.0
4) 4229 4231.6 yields 7.0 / 30.1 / 10.0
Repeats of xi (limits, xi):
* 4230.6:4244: 4237.96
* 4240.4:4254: 4250.67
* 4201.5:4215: 4214.61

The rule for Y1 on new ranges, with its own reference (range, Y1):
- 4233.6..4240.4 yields 4237.96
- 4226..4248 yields 4227.24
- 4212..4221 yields 4219.46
